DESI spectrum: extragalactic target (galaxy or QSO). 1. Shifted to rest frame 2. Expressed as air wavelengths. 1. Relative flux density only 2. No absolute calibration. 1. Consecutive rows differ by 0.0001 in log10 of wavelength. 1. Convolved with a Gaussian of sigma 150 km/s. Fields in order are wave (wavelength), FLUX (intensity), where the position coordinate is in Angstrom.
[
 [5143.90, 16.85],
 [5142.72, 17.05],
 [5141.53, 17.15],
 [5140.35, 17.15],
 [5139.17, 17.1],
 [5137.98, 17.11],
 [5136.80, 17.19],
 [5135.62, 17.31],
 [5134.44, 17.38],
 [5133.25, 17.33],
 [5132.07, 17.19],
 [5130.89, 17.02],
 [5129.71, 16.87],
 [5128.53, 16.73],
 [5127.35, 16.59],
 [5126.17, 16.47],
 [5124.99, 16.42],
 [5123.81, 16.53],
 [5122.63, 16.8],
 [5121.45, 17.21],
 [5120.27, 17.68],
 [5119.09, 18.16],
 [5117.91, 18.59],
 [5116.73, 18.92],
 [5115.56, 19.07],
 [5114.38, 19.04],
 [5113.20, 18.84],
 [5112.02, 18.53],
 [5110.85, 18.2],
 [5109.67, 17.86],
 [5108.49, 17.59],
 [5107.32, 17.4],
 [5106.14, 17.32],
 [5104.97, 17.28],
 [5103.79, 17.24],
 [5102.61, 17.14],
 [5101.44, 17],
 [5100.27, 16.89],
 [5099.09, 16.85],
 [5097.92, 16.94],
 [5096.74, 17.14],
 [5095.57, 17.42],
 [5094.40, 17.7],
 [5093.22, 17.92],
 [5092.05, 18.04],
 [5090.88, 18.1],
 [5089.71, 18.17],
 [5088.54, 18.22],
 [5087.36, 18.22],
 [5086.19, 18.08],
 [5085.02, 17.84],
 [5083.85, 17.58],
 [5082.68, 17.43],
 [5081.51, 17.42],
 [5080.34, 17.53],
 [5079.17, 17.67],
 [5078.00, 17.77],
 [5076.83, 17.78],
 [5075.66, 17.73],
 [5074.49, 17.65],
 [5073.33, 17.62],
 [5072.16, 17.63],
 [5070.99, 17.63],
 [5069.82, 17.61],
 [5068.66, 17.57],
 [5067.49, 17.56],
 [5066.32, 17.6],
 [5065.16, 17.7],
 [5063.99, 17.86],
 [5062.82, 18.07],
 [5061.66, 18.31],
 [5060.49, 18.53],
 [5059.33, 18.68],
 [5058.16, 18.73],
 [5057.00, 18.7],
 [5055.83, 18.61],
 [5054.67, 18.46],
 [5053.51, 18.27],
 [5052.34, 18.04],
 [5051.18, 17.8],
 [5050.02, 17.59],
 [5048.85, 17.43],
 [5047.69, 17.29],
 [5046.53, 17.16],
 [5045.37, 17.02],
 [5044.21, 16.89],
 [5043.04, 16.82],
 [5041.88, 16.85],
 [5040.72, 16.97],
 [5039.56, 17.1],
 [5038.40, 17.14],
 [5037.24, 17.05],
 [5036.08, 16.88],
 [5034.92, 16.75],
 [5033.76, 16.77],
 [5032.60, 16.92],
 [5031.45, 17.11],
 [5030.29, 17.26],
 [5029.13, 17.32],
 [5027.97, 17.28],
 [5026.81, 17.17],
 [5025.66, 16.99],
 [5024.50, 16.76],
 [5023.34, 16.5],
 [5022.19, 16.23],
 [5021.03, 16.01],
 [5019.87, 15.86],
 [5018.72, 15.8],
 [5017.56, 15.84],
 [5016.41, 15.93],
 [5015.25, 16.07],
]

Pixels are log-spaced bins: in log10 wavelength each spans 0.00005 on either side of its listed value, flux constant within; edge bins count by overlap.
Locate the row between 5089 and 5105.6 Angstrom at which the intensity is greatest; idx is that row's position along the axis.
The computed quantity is 5089.71 Angstrom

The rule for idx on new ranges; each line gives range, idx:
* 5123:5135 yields 5134.44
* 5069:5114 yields 5113.20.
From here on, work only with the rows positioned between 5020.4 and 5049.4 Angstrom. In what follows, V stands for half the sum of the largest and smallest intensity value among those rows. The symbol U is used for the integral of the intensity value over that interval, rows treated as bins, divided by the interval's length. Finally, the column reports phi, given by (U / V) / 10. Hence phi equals 0.101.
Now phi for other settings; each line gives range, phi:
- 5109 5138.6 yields 0.099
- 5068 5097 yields 0.100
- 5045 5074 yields 0.100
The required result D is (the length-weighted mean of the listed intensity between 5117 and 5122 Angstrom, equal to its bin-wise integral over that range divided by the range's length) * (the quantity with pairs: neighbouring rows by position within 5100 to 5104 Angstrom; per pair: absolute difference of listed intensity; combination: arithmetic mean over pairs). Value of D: 2.1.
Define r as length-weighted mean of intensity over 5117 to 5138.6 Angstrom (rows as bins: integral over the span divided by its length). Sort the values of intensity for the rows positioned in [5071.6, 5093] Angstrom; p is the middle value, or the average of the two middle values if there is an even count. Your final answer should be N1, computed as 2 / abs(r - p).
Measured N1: 3.4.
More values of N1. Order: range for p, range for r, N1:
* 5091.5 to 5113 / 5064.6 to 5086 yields 7.1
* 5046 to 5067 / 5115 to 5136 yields 2.8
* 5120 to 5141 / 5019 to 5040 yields 7.2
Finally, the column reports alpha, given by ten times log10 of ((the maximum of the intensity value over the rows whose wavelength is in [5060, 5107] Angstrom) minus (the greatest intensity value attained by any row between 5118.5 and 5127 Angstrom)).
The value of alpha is -4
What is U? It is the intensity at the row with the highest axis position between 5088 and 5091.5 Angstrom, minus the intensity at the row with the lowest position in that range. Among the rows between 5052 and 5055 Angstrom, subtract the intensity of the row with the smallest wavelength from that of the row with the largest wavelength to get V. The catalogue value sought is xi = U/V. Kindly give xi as -0.3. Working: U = -0.1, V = 0.42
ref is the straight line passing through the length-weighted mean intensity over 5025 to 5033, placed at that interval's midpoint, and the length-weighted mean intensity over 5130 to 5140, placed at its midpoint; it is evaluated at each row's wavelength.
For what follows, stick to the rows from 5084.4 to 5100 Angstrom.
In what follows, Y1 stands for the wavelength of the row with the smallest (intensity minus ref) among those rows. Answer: 5099.09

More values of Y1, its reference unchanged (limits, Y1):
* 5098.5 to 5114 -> 5099.09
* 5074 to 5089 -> 5081.51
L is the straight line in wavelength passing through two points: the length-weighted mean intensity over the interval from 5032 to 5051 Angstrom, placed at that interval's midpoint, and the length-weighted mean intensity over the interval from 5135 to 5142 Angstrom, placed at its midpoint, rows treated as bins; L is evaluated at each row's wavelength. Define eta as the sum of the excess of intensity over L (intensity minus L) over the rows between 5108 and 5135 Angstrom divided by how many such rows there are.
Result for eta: 0.44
